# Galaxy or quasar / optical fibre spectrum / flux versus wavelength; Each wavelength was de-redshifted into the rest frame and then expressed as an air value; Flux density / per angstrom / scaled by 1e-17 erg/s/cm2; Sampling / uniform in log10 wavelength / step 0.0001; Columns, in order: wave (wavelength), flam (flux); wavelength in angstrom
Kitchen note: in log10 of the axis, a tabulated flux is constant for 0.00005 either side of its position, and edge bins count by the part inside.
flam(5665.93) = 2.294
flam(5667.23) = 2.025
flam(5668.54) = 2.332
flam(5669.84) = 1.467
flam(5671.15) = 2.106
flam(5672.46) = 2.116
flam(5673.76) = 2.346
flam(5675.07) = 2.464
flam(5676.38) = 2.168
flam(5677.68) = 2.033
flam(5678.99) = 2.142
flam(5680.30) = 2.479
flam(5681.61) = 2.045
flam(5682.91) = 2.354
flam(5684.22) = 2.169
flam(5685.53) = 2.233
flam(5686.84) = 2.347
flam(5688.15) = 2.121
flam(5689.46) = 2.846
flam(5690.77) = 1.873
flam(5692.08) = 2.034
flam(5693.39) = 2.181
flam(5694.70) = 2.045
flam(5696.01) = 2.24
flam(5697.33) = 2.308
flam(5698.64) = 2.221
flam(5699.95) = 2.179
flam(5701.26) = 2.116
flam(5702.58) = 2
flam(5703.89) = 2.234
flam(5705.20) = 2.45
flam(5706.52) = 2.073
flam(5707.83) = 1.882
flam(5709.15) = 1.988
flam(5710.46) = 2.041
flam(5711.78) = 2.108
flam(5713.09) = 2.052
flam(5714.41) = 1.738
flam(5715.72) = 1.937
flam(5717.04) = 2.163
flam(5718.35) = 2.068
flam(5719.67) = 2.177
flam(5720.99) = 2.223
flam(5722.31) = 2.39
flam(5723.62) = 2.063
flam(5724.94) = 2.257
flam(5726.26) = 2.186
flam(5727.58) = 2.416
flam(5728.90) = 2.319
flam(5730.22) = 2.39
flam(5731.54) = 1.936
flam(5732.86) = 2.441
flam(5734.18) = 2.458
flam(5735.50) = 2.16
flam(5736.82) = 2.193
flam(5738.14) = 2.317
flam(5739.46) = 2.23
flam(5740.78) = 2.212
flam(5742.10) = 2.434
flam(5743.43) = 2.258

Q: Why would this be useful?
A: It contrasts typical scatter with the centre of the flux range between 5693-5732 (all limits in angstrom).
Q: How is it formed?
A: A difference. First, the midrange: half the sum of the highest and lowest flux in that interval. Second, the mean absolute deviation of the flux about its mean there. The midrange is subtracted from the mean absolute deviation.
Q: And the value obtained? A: -1.961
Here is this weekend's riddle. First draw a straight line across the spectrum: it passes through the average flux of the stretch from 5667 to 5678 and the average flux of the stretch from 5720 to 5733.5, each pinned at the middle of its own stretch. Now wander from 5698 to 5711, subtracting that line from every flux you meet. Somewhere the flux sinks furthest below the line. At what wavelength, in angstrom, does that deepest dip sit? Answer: 5707.83 angstrom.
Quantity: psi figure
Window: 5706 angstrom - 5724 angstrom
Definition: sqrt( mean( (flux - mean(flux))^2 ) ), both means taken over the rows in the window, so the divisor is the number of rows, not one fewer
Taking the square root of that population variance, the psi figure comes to 0.15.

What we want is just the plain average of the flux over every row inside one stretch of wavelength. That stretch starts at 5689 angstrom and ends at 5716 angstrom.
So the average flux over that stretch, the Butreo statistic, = 2.12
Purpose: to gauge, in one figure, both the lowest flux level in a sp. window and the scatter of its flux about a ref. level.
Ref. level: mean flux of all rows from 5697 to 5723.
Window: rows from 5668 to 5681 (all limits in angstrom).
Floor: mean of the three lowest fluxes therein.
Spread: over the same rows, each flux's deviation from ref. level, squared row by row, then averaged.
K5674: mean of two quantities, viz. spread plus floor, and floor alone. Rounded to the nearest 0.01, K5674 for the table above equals 1.91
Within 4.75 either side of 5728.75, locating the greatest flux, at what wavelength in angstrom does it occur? 5732.86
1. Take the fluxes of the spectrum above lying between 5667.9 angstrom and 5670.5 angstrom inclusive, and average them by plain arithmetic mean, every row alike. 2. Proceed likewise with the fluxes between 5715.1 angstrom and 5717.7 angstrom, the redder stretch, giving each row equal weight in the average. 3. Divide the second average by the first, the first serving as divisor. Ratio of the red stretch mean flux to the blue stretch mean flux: 1.08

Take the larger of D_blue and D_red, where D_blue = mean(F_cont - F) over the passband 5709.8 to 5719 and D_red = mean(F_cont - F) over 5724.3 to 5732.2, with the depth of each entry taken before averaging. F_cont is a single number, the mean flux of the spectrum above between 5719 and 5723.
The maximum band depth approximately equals 0.25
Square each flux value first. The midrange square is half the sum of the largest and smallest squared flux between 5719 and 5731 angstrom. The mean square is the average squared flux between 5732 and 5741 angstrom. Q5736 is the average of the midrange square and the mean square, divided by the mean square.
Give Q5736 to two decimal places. 0.98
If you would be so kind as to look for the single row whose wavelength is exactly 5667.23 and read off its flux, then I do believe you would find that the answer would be 2.025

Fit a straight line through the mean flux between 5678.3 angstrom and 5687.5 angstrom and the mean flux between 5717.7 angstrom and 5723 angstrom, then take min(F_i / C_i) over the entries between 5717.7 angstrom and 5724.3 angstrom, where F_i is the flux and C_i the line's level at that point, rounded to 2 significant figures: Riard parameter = 0.93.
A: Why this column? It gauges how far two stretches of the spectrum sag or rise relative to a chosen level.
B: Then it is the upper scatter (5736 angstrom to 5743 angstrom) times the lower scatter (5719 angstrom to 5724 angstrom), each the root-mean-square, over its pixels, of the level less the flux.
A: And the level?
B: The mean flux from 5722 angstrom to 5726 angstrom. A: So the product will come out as 0.012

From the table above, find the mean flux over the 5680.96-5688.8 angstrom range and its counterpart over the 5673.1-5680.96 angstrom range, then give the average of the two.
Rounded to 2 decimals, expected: 2.24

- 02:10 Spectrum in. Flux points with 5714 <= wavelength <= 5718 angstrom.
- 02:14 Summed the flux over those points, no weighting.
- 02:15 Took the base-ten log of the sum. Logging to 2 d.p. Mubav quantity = 0.77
